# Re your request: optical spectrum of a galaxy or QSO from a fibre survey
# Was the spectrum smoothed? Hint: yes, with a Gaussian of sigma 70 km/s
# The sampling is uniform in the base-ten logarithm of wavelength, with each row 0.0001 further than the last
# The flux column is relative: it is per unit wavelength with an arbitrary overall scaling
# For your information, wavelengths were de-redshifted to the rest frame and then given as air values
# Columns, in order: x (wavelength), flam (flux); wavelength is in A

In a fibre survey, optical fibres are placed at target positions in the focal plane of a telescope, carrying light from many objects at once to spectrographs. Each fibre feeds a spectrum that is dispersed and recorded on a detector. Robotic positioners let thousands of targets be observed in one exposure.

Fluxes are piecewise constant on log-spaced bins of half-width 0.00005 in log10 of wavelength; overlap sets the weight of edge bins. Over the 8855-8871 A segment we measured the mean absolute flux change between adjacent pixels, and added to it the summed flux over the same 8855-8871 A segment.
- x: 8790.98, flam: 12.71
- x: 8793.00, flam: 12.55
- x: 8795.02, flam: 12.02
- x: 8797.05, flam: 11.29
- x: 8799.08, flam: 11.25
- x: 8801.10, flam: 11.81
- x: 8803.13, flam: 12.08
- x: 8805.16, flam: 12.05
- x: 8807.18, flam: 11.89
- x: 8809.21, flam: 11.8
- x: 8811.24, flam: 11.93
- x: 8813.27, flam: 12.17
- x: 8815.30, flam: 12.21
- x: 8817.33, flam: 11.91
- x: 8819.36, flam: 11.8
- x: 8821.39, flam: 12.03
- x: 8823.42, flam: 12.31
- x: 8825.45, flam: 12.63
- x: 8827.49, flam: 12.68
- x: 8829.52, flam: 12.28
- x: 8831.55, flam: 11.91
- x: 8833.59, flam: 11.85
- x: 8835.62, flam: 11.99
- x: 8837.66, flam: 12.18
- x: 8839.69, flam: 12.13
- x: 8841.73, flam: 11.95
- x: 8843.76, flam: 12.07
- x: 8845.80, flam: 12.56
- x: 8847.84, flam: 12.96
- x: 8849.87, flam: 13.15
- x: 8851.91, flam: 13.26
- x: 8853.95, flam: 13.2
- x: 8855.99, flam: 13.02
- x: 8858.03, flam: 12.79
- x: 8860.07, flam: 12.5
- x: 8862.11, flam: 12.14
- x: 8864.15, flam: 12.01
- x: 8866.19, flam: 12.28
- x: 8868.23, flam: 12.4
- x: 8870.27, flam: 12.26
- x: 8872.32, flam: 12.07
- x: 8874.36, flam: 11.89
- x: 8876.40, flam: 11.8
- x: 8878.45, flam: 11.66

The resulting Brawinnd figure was 99.6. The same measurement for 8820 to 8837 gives 97.9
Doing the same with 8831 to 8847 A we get 96.8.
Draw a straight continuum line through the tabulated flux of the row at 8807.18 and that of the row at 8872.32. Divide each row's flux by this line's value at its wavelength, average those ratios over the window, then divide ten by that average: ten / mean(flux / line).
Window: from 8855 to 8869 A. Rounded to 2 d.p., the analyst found 9.67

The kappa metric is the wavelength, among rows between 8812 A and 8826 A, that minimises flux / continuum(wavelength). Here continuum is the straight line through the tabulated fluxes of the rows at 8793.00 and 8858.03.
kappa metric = 8819.36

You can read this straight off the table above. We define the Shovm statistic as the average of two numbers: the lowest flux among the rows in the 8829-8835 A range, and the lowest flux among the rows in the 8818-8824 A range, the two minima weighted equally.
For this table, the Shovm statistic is 11.8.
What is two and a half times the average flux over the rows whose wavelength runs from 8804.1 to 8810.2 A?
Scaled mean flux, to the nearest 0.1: 29.8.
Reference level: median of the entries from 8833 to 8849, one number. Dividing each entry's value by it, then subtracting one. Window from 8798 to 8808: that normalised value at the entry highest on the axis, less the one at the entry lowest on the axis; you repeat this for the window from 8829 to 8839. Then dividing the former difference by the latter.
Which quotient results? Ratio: -6.4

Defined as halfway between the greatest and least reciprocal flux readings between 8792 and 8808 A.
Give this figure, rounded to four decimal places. 0.0843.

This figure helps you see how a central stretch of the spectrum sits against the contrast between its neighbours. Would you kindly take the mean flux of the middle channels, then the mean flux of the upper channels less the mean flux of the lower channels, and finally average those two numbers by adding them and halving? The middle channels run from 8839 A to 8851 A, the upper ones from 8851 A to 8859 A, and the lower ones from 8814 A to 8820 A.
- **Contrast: 6.78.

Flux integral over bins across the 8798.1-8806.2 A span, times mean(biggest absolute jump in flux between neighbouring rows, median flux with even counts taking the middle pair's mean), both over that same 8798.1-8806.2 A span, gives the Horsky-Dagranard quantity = 597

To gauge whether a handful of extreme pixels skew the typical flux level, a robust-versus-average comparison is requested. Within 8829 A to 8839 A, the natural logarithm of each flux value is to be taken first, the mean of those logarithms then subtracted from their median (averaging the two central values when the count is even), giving -0.004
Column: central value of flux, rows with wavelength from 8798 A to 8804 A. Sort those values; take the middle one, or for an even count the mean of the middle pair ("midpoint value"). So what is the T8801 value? 11.8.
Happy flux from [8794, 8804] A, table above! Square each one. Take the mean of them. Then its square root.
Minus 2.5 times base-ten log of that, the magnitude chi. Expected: -2.67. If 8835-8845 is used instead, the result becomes -2.70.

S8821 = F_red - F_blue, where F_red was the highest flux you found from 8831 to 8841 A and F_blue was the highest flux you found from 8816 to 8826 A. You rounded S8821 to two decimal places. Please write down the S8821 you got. -0.45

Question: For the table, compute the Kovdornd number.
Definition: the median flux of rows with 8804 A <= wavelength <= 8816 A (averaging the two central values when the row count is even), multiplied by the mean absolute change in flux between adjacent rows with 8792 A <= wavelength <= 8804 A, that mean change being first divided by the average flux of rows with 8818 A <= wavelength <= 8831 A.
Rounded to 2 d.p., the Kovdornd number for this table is 0.42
